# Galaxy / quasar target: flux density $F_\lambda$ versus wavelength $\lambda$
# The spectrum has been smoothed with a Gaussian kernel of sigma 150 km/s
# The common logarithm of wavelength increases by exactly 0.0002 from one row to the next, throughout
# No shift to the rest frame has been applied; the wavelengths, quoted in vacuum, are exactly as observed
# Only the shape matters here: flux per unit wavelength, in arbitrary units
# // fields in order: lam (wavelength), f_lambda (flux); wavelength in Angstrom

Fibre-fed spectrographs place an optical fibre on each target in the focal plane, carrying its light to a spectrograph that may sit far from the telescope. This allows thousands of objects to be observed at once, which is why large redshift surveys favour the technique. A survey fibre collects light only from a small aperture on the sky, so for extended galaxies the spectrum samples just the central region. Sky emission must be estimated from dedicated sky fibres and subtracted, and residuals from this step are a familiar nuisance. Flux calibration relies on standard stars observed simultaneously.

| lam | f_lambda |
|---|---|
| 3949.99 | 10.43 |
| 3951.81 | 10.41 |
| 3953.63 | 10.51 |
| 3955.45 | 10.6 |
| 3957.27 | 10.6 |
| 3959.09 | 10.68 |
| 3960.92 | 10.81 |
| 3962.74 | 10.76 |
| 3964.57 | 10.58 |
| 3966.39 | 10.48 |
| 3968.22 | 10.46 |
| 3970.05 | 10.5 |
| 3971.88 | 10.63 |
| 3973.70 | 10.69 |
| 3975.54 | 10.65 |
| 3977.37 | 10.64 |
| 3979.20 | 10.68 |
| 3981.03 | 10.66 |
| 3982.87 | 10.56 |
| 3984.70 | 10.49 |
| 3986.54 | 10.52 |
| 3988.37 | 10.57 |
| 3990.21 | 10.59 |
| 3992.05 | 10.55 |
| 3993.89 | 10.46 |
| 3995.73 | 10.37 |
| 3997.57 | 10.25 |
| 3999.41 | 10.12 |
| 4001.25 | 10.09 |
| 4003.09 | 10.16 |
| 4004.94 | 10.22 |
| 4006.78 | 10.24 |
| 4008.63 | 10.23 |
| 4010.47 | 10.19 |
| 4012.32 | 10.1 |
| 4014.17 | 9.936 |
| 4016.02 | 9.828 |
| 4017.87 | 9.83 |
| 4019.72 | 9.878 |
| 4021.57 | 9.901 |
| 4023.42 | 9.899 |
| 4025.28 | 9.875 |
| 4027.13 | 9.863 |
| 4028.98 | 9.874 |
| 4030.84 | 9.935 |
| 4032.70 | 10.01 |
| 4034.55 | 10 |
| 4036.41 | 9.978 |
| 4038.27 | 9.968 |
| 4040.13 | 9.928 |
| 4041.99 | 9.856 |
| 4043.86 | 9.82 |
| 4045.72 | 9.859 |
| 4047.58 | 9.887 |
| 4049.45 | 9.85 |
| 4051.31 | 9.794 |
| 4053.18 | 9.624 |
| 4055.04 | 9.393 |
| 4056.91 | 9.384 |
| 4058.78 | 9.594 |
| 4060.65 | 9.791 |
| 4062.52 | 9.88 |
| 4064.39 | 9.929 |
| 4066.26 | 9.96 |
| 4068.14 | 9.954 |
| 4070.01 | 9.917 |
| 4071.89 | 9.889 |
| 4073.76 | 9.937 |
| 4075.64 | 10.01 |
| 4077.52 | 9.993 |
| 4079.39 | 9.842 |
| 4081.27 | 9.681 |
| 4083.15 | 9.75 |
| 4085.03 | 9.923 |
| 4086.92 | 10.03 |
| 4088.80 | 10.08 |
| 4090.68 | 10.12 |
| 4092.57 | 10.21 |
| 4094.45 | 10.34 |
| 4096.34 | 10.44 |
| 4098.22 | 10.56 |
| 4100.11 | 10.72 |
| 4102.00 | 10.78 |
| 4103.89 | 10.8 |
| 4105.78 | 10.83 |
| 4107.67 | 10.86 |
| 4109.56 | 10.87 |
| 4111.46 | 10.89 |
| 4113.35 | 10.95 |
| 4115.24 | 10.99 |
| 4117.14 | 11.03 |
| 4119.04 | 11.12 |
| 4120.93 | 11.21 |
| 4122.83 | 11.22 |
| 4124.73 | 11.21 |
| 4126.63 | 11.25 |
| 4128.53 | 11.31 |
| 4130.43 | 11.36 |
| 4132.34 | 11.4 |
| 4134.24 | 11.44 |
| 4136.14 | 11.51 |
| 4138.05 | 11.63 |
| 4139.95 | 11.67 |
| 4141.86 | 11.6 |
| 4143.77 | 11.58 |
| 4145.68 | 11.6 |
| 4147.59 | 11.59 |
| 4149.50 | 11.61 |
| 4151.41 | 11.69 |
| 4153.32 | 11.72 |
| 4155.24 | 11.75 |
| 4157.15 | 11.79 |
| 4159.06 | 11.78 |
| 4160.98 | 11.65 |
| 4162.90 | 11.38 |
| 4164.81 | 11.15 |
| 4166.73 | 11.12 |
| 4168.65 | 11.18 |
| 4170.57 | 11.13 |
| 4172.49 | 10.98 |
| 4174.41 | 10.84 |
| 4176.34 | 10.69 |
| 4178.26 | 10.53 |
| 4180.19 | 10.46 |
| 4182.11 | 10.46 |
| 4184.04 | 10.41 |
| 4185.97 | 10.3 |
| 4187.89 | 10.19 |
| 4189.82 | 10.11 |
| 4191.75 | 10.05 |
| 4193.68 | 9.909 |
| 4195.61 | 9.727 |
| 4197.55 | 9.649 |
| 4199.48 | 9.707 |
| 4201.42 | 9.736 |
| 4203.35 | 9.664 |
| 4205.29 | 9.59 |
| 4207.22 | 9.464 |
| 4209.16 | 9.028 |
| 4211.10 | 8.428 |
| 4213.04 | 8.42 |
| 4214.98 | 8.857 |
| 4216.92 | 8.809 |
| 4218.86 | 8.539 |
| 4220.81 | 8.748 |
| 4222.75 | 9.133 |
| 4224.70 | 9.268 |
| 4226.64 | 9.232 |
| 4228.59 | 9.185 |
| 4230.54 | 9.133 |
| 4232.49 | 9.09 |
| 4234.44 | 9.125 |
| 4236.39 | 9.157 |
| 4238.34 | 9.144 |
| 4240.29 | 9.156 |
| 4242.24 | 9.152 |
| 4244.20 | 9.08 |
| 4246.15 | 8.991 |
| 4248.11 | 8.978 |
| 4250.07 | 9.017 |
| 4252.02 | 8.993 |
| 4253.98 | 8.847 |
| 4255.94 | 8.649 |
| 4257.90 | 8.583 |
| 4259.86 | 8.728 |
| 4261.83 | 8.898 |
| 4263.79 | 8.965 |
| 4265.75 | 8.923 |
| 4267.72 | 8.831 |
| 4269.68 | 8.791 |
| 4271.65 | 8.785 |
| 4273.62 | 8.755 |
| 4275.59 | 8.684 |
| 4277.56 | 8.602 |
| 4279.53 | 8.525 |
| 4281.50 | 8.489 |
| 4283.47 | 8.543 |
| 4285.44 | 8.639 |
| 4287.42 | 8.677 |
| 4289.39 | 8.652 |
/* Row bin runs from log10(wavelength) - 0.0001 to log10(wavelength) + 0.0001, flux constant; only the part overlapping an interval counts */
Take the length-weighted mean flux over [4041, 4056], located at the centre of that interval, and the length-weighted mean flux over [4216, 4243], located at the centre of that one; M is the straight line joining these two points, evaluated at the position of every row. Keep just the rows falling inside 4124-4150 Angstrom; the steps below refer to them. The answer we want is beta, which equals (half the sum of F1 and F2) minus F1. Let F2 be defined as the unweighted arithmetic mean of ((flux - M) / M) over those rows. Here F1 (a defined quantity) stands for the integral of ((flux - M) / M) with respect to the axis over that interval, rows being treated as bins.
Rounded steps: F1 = 5.7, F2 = 0.22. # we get -2.7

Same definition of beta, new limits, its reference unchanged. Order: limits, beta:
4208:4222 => 0.3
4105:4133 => -2.3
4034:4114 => -1.8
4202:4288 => 0.4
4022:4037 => -0.1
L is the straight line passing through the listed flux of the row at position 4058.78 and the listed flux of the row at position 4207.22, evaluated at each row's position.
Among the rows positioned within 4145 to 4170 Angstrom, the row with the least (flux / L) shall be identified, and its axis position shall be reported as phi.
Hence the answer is 4166.73 Angstrom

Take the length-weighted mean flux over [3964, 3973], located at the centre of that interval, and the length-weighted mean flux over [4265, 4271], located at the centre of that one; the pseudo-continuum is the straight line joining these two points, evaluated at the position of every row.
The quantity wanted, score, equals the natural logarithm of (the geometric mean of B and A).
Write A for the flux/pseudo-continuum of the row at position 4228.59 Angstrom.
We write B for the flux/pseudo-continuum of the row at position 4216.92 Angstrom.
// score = -0.01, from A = 1.01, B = 0.96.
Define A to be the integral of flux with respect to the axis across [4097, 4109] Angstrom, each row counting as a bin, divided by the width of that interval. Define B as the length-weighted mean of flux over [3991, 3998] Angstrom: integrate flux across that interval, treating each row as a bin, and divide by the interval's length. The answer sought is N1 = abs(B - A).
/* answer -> 0.3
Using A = 10.8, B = 10.4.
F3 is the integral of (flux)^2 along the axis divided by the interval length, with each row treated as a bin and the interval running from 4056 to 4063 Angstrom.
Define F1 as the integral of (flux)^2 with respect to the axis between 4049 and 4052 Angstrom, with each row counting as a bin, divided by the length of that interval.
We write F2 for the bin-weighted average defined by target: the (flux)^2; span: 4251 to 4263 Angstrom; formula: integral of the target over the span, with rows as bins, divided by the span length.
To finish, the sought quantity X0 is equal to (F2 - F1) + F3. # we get 74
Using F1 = 97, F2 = 77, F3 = 93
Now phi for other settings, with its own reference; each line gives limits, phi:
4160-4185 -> 4184.04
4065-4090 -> 4081.27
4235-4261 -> 4257.90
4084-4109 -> 4085.03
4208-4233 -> 4213.04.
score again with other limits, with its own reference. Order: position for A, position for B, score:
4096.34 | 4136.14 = 0.12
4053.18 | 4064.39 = -0.03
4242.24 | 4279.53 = -0.01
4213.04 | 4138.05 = 0.06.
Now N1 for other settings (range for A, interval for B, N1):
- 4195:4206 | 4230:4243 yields 0.5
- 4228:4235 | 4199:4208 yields 0.5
